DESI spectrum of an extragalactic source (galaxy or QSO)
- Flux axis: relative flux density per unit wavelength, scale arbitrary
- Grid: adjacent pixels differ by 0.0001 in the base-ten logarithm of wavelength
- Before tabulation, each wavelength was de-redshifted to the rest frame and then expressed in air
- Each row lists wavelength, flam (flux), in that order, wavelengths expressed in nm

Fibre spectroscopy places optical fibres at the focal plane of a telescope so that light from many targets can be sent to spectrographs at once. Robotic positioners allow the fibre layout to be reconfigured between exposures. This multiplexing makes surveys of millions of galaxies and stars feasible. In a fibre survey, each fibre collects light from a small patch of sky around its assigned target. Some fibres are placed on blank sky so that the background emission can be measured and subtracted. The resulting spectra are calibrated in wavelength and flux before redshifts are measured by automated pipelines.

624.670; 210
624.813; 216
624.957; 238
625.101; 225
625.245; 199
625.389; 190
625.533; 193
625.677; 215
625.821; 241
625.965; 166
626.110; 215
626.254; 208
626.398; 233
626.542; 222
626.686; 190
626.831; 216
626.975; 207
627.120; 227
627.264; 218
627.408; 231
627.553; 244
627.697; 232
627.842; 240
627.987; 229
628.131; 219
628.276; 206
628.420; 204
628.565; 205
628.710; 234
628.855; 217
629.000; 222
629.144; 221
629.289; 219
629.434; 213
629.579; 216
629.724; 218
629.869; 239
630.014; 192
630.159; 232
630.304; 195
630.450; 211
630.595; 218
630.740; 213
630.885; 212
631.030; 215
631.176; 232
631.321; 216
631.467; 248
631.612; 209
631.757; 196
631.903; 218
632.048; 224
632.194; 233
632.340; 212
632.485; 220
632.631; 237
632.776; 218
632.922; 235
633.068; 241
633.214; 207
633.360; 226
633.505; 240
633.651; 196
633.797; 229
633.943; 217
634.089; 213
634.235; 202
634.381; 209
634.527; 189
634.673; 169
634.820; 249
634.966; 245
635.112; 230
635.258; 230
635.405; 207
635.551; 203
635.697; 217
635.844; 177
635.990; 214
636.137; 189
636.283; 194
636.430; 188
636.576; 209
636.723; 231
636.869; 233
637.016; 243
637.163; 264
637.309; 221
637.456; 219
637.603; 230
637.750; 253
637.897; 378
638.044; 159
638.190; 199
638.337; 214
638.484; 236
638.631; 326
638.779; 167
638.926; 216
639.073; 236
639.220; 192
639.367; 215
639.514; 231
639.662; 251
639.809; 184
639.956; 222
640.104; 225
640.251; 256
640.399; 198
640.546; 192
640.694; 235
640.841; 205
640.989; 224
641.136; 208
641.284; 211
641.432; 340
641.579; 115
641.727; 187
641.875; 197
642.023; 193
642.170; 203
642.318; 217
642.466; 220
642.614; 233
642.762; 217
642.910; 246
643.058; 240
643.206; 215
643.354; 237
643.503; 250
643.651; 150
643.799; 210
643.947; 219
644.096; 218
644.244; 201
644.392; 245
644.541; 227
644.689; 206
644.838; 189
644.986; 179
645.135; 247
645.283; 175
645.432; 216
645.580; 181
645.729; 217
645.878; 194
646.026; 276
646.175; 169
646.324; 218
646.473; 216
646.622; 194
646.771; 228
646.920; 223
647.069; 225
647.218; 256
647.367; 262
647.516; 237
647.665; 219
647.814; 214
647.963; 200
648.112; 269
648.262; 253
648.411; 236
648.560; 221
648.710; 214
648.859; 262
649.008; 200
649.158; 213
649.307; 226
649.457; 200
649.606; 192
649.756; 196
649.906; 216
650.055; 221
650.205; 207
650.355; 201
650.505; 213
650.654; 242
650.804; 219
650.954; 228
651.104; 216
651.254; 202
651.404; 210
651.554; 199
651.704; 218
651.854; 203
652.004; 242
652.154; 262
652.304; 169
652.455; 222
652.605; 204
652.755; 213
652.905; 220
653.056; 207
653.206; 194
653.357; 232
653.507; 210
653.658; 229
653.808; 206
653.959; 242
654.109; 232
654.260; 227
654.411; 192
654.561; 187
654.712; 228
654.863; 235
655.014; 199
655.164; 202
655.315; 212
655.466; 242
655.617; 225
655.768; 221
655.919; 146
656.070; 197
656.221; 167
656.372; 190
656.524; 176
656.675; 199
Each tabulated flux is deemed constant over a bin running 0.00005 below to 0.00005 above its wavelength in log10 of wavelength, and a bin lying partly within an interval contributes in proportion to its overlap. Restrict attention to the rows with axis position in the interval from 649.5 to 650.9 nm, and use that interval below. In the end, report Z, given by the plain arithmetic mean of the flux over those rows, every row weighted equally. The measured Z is 211.9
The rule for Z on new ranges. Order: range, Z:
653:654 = 217.1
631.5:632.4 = 215.3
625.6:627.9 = 219.1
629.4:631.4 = 215.9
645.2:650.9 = 219.0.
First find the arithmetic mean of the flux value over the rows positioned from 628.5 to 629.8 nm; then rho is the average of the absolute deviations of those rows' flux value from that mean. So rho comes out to 5.0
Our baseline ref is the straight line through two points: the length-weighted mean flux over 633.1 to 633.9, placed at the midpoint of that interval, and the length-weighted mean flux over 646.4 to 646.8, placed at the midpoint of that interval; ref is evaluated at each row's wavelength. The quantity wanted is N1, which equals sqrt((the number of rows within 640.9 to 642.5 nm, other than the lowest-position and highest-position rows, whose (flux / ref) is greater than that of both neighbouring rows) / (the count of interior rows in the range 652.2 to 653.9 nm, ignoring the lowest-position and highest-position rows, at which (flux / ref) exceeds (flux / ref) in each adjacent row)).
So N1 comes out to 0.71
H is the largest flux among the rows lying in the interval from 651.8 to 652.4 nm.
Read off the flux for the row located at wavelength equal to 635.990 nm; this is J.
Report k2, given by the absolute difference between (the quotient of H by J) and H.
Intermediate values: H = 262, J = 214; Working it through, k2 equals 261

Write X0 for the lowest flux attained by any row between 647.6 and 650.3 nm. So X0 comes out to 192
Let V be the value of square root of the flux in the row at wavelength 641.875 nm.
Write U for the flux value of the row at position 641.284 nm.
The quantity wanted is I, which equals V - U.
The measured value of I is -197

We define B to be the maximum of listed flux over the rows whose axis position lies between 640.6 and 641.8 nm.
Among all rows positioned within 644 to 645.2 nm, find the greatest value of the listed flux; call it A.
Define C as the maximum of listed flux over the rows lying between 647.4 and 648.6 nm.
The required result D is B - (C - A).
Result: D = 318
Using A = 247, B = 340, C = 269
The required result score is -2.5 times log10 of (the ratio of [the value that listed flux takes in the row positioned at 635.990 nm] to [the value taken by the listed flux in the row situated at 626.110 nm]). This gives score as 0.005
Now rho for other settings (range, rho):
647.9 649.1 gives 23.1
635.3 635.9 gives 12.0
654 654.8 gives 19.0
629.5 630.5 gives 13.2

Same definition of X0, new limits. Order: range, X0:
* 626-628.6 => 190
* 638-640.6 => 159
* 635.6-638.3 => 159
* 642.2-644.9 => 150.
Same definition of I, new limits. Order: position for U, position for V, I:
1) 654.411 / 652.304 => -179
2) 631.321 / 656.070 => -202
